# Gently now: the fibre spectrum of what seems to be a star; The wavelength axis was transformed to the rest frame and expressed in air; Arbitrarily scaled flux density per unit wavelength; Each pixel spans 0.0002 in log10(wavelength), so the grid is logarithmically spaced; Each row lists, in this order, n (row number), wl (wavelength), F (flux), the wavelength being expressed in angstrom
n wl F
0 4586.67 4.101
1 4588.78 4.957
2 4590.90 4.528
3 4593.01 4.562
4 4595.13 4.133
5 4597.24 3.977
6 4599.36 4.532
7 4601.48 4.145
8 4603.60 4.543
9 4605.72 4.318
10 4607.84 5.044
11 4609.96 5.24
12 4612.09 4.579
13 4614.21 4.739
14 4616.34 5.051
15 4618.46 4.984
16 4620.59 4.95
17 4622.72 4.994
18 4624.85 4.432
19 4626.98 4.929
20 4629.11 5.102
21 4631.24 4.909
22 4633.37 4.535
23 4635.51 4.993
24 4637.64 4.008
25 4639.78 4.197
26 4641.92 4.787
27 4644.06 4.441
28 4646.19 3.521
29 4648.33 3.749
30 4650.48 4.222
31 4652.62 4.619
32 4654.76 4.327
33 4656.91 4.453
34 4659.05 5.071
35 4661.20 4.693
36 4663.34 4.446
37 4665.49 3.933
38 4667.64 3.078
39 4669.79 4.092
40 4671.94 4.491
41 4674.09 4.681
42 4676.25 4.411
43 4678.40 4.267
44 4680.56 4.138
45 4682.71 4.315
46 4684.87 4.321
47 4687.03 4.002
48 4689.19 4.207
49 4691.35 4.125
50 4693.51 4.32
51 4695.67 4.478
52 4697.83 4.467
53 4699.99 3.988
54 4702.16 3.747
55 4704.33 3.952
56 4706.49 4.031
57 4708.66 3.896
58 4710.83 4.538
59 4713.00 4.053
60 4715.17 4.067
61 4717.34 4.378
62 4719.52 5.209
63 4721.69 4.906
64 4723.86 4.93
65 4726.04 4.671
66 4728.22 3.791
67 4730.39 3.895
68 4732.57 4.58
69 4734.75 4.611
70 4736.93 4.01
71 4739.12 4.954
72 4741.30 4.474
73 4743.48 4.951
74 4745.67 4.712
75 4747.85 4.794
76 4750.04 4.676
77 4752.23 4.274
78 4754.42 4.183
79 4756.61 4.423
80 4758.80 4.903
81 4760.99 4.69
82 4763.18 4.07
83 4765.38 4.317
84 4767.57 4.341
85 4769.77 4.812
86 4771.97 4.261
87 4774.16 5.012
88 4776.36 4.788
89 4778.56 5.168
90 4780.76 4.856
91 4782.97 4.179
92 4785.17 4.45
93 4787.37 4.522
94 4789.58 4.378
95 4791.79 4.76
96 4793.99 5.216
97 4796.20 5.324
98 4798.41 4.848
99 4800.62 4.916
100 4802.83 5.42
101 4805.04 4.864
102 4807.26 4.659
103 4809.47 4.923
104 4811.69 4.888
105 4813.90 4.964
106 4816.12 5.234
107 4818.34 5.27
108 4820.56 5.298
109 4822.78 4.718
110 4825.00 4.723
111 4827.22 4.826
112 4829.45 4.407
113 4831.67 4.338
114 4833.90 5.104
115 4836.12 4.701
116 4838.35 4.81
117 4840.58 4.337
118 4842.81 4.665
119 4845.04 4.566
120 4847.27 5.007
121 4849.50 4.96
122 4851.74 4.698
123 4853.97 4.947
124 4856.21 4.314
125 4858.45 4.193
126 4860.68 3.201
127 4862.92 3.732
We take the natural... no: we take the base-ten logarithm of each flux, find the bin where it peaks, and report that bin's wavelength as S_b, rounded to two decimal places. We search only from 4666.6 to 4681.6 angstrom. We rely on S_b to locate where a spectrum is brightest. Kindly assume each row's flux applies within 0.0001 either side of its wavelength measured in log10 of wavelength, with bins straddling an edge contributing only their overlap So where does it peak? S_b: 4674.09 angstrom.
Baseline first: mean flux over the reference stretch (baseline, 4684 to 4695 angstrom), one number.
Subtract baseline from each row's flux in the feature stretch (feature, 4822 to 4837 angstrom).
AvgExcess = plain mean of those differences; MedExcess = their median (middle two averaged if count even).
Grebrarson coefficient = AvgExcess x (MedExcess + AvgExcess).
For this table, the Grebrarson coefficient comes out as 0.5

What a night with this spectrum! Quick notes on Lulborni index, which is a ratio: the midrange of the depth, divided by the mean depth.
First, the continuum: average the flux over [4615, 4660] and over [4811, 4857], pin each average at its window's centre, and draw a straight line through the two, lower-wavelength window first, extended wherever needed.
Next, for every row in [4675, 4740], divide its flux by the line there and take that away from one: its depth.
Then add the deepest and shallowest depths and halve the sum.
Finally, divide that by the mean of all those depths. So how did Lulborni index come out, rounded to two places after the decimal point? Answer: 0.53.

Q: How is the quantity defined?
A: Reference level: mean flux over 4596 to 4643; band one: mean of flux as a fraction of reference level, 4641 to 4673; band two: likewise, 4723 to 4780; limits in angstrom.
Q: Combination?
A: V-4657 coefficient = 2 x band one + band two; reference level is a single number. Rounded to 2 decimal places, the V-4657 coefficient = 2.79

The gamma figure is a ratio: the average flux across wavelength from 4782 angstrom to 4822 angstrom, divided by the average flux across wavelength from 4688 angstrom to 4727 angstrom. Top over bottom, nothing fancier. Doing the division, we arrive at 1.13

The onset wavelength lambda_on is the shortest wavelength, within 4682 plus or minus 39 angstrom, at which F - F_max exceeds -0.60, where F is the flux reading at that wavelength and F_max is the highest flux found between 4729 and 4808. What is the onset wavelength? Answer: 4659.05 angstrom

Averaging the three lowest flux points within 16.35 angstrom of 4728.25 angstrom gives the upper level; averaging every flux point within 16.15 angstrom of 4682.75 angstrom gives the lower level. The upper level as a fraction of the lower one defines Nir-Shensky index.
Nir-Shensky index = 0.92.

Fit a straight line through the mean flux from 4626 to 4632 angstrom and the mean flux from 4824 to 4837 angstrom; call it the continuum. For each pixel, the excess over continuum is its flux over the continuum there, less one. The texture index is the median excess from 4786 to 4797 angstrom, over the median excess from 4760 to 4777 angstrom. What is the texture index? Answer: -0.1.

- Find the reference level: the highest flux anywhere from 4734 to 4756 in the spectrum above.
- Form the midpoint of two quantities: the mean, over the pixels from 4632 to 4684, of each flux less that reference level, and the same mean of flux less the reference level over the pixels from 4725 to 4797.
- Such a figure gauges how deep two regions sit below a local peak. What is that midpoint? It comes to -0.51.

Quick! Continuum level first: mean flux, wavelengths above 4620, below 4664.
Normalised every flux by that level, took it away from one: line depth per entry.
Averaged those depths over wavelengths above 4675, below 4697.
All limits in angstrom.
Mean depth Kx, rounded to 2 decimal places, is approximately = 0.06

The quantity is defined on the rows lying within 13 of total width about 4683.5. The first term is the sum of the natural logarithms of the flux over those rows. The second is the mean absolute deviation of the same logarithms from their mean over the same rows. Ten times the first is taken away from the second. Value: -86.2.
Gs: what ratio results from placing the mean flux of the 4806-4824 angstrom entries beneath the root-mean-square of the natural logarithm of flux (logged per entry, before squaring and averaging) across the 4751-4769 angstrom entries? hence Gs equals 0.297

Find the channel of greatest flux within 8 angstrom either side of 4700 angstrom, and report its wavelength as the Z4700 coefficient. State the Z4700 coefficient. 4695.67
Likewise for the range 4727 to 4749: 4739.12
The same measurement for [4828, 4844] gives 4833.90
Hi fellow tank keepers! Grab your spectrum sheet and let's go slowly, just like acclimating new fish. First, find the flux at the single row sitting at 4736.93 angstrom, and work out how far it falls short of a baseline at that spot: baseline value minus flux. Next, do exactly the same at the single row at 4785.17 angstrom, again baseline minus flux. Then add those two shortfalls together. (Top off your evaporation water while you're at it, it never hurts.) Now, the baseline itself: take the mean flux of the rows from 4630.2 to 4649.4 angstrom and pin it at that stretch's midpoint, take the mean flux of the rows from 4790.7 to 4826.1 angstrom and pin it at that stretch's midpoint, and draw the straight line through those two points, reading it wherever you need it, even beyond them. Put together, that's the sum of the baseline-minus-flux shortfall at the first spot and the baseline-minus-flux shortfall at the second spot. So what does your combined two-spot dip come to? 1.2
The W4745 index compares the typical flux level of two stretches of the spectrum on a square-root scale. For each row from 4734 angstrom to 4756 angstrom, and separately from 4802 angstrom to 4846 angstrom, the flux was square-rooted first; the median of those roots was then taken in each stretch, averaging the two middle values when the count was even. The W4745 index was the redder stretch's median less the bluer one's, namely 0.04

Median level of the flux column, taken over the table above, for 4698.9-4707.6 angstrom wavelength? 3.97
